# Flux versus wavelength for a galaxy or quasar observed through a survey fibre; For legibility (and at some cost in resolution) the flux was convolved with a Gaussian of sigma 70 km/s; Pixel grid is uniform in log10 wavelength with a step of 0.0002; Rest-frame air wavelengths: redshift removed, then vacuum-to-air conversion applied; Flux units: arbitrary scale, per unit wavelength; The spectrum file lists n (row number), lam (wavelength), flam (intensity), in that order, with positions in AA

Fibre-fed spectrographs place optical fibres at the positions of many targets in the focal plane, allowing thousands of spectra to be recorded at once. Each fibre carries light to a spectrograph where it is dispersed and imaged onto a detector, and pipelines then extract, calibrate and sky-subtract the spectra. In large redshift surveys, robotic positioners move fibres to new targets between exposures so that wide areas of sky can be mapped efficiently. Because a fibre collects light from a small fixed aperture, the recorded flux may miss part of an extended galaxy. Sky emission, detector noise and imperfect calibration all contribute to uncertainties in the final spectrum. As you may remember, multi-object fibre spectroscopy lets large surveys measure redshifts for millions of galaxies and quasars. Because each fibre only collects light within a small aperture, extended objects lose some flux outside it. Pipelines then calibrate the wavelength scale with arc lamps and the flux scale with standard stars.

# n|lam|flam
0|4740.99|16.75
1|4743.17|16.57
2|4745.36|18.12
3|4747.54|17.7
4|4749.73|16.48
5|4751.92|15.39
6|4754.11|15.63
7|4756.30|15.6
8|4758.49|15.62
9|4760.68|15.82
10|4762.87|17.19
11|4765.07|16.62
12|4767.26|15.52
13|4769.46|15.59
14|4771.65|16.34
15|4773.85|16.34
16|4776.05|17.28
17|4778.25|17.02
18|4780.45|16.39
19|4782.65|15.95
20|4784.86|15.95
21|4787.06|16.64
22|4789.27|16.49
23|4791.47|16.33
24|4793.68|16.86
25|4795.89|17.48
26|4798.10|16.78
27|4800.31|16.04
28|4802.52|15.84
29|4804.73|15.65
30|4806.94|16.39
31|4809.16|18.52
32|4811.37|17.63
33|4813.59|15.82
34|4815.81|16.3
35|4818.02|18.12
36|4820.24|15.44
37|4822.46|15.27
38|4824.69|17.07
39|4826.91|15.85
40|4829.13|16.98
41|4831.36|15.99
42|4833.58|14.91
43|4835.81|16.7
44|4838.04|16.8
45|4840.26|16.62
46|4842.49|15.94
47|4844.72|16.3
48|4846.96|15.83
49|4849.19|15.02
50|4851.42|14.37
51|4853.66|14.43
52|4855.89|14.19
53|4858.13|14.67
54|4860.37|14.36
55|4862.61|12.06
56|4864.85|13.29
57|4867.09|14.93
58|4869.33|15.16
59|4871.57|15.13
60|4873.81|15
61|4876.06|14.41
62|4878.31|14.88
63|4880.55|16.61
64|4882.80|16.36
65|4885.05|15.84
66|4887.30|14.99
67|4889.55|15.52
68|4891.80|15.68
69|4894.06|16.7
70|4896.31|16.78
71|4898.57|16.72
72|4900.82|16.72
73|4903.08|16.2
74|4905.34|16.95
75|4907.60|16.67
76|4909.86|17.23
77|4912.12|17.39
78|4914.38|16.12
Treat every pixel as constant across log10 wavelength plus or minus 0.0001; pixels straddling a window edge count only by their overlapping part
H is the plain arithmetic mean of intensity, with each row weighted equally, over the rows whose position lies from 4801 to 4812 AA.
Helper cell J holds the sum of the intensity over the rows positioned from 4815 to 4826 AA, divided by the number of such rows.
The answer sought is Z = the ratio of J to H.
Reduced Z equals 0.98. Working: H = 16.8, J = 16.44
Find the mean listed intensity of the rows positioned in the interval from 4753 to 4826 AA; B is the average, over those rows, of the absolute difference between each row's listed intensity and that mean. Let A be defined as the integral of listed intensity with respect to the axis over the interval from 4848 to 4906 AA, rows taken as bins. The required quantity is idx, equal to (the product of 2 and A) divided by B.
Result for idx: 2816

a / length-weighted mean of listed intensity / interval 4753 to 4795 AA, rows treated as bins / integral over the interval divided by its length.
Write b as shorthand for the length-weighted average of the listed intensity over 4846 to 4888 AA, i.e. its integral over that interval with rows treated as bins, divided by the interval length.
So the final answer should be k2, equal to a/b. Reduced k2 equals 1.10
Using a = 16.3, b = 14.8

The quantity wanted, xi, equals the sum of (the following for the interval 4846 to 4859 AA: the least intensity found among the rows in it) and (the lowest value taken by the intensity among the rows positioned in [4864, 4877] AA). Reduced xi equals 27.5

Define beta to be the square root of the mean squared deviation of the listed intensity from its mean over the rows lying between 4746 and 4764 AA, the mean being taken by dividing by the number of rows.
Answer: 0.80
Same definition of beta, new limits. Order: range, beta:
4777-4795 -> 0.36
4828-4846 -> 0.63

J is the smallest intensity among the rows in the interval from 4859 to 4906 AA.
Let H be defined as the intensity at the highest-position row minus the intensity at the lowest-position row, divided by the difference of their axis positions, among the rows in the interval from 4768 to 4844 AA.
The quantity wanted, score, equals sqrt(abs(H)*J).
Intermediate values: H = 0.00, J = 12.06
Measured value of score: 0.24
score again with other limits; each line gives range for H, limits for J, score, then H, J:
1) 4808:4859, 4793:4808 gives 1.11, -0.08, 15.65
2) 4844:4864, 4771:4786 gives 1.94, -0.24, 15.95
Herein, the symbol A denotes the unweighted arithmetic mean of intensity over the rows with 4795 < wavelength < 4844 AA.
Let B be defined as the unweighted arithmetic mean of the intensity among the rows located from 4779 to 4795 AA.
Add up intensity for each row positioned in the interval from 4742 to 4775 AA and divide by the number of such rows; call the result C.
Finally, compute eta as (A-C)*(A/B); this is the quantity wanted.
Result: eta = 0.2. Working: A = 16.5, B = 16.4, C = 16.3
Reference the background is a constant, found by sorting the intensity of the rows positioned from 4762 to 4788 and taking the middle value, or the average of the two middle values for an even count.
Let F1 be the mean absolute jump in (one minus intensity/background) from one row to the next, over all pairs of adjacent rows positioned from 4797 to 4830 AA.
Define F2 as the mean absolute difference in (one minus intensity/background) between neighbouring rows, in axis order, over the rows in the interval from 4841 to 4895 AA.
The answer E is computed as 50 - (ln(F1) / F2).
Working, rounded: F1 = 0.070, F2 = 0.040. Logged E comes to 117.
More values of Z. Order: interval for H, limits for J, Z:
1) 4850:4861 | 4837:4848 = 1.13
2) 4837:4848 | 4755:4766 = 0.99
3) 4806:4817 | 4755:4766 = 0.95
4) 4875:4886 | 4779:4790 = 1.04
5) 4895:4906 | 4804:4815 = 1.01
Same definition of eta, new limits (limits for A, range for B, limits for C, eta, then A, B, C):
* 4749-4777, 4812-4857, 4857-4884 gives 1.4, 16.1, 15.9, 14.7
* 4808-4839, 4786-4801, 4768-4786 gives 0.2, 16.5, 16.7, 16.4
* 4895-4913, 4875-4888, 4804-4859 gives 0.9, 16.8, 15.5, 16.0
